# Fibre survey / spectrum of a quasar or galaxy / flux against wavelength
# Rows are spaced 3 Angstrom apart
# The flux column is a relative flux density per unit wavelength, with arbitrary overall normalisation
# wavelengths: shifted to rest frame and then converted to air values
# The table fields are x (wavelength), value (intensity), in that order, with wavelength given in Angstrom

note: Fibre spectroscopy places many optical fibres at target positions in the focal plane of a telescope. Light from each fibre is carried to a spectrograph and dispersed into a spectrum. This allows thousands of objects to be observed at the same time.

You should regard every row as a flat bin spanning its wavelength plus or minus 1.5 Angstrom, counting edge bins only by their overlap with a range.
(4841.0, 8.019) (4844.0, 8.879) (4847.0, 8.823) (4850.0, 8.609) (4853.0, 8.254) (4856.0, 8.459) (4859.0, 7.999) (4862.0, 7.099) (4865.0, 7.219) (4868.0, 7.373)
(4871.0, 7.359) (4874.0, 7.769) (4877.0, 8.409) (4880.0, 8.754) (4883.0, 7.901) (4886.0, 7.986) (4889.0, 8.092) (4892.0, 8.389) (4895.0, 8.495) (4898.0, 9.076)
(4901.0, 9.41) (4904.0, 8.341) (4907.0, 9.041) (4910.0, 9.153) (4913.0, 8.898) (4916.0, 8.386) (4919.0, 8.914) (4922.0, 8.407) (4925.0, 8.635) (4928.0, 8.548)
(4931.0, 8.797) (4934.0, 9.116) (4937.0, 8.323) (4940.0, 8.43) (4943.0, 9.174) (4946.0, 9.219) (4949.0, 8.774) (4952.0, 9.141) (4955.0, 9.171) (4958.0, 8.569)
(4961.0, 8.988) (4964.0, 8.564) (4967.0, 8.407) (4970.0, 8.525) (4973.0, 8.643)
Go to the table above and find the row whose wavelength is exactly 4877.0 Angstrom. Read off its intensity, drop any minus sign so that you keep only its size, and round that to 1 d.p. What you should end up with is 8.4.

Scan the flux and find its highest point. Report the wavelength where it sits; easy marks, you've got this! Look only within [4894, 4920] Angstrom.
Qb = 4901.0 Angstrom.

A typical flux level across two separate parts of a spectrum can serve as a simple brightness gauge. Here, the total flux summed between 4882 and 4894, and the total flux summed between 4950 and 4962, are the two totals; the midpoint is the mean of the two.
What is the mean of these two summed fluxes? 34.1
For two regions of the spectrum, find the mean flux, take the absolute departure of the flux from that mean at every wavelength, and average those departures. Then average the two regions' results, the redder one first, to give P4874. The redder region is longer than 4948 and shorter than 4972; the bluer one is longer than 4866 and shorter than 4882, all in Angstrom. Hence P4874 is 0.39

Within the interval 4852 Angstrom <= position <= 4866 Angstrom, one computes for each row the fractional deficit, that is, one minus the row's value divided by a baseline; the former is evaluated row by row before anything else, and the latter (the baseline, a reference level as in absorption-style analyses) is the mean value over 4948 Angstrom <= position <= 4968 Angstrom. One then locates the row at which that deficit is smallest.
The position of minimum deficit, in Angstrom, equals 4856.0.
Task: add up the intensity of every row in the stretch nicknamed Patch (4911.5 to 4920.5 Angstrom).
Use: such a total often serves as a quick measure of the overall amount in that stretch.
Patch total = 26.2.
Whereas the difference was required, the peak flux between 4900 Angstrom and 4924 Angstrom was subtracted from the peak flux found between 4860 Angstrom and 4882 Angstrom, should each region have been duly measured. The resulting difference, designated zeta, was -0.7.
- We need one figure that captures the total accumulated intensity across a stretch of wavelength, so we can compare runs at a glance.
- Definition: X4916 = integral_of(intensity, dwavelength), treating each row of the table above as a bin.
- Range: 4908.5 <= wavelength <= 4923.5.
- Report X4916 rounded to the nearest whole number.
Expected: 131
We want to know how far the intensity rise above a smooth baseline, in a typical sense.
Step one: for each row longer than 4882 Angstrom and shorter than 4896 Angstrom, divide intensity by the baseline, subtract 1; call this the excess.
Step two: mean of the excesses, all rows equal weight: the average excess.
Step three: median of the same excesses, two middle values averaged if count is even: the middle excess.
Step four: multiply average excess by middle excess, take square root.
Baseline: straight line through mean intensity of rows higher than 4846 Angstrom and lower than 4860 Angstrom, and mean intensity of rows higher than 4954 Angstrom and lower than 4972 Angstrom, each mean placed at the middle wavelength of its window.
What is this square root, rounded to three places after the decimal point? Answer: 0.045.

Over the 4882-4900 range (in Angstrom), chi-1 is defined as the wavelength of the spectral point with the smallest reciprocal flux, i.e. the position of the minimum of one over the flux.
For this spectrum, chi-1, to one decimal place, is 4898.0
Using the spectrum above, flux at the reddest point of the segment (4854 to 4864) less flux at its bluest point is -1.4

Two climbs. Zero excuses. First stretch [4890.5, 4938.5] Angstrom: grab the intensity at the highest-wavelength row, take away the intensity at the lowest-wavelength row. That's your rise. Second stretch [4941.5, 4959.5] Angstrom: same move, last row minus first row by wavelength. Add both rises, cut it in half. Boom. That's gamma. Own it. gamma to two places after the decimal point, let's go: -0.34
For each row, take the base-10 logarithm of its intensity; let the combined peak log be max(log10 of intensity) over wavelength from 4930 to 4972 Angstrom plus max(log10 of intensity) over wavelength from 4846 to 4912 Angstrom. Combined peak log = 1.94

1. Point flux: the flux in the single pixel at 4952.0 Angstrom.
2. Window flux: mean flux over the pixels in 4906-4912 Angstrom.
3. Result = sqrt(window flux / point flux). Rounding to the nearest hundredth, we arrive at 1.00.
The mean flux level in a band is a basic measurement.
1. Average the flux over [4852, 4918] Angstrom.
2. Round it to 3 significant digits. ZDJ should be 8.27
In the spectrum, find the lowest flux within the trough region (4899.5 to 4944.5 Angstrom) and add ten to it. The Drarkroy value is 18.32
